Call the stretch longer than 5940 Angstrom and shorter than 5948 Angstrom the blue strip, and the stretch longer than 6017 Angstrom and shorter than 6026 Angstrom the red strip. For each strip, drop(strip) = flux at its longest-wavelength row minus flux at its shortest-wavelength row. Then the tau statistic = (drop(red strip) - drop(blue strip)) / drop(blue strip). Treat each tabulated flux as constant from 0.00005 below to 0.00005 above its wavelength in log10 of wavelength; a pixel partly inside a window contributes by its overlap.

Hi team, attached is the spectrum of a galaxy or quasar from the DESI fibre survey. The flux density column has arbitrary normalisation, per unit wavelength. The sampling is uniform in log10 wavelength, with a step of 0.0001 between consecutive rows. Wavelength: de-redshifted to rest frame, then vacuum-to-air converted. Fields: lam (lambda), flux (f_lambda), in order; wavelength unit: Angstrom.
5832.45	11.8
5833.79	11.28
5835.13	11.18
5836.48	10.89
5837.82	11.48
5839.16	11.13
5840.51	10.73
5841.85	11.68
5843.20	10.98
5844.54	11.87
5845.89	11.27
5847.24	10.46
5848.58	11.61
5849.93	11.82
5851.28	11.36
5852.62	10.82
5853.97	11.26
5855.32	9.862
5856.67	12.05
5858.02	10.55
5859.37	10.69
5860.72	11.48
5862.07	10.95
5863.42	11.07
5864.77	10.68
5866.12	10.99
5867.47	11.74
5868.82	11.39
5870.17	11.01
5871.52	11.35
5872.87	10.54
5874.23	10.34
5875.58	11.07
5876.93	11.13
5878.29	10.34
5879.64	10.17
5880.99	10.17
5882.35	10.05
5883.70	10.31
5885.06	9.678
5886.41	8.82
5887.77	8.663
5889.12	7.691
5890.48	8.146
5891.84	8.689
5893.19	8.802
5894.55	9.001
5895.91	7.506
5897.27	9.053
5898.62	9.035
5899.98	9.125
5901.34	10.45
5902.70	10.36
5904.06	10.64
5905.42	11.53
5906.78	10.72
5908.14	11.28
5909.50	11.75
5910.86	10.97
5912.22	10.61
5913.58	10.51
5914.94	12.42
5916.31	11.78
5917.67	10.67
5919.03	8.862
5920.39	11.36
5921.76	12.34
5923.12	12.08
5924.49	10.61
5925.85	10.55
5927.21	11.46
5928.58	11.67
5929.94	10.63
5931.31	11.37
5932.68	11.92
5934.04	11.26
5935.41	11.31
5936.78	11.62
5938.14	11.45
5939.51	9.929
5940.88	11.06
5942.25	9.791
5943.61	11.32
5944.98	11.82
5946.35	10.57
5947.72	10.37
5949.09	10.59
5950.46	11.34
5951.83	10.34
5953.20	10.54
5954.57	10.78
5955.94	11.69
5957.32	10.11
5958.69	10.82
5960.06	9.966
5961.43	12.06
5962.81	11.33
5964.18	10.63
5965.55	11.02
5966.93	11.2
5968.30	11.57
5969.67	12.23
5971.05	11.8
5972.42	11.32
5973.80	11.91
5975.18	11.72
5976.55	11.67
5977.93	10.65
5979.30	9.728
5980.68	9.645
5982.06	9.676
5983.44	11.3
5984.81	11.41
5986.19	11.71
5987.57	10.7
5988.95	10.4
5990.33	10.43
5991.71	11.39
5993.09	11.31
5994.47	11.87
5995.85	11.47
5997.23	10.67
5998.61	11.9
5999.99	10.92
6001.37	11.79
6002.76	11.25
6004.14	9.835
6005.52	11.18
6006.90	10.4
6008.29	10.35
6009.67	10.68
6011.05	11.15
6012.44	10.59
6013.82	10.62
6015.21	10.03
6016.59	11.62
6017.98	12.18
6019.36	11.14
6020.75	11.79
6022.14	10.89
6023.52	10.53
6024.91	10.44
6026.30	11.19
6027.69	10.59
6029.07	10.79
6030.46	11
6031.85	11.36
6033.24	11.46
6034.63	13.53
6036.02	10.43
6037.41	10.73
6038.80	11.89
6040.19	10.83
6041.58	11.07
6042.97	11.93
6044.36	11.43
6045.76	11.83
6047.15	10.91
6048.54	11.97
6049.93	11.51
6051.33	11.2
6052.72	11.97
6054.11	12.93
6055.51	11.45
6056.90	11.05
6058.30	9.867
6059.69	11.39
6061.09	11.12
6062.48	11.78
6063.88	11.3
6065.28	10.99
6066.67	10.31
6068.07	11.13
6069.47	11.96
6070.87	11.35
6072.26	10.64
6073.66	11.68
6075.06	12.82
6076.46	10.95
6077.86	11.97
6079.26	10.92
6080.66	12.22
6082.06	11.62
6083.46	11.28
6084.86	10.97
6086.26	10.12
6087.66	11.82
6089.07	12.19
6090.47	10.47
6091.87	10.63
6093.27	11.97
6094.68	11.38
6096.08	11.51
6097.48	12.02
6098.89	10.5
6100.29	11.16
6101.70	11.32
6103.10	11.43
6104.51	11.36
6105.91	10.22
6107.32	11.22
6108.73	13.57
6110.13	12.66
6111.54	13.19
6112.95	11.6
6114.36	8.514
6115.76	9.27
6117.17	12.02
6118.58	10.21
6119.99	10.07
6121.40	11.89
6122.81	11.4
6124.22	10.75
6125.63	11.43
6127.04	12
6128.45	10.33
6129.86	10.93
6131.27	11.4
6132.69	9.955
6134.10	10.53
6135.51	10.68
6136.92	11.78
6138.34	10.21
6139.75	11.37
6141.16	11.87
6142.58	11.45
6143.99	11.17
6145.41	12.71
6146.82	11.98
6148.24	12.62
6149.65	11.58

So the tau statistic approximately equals 1.5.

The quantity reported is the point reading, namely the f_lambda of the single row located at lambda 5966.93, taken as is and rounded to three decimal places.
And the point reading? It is 11.200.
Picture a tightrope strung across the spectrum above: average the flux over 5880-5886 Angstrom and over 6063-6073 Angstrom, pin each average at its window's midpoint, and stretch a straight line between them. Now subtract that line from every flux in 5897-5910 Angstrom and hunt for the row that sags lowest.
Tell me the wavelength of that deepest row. 5898.62 Angstrom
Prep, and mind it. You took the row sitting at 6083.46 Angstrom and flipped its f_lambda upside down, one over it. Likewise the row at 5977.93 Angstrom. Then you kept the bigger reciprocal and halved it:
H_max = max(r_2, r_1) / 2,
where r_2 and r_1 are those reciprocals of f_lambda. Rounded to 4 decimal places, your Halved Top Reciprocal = 0.0469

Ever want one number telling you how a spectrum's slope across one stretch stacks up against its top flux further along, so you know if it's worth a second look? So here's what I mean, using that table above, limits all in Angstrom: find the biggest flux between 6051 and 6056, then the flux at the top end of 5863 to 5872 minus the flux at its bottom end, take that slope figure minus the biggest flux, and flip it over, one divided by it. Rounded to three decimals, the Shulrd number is -0.079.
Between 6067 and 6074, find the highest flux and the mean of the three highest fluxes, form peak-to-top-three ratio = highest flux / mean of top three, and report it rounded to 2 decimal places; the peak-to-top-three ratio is 1.03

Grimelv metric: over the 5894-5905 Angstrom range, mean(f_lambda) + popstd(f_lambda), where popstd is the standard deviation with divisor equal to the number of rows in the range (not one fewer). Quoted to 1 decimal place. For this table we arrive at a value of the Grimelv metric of 10.4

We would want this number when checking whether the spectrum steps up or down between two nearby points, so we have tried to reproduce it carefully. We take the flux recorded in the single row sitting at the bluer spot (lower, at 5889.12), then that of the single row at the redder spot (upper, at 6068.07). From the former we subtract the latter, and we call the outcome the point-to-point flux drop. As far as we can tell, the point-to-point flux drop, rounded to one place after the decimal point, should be -3.4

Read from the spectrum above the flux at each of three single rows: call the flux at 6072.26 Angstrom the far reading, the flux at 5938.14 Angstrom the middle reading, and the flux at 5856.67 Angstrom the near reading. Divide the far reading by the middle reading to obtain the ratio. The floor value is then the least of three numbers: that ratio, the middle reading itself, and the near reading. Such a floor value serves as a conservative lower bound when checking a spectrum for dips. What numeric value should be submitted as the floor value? 0.93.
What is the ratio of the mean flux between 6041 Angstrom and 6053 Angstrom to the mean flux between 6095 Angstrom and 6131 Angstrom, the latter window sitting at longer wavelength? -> 1.03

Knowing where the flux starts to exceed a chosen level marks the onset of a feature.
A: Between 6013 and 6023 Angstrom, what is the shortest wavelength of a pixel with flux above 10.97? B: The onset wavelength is 6016.59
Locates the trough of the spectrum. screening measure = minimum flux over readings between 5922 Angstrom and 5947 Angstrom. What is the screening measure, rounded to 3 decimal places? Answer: 9.791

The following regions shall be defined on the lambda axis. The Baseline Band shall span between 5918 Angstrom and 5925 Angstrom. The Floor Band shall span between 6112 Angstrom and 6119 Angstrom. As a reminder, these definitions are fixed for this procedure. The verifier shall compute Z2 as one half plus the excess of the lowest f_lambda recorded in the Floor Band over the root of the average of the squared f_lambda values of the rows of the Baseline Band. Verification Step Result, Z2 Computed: -2.1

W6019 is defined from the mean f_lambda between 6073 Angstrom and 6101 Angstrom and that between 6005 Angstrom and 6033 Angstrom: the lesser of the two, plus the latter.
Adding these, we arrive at 21.9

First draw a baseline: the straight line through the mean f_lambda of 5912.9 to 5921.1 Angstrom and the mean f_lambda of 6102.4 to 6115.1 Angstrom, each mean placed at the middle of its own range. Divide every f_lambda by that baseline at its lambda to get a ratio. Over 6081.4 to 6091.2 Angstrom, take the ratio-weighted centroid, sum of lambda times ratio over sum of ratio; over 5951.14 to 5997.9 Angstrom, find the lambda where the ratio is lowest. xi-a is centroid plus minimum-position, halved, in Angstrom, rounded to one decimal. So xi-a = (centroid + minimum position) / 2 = 6033.5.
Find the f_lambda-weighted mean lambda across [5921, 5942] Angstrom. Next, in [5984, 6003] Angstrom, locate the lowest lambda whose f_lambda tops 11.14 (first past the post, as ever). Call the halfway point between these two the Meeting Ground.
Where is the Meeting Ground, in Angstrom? 5958.0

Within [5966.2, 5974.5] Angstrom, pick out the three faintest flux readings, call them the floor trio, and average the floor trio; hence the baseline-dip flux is 11.4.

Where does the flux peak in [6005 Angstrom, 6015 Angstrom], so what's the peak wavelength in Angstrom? 6005.52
